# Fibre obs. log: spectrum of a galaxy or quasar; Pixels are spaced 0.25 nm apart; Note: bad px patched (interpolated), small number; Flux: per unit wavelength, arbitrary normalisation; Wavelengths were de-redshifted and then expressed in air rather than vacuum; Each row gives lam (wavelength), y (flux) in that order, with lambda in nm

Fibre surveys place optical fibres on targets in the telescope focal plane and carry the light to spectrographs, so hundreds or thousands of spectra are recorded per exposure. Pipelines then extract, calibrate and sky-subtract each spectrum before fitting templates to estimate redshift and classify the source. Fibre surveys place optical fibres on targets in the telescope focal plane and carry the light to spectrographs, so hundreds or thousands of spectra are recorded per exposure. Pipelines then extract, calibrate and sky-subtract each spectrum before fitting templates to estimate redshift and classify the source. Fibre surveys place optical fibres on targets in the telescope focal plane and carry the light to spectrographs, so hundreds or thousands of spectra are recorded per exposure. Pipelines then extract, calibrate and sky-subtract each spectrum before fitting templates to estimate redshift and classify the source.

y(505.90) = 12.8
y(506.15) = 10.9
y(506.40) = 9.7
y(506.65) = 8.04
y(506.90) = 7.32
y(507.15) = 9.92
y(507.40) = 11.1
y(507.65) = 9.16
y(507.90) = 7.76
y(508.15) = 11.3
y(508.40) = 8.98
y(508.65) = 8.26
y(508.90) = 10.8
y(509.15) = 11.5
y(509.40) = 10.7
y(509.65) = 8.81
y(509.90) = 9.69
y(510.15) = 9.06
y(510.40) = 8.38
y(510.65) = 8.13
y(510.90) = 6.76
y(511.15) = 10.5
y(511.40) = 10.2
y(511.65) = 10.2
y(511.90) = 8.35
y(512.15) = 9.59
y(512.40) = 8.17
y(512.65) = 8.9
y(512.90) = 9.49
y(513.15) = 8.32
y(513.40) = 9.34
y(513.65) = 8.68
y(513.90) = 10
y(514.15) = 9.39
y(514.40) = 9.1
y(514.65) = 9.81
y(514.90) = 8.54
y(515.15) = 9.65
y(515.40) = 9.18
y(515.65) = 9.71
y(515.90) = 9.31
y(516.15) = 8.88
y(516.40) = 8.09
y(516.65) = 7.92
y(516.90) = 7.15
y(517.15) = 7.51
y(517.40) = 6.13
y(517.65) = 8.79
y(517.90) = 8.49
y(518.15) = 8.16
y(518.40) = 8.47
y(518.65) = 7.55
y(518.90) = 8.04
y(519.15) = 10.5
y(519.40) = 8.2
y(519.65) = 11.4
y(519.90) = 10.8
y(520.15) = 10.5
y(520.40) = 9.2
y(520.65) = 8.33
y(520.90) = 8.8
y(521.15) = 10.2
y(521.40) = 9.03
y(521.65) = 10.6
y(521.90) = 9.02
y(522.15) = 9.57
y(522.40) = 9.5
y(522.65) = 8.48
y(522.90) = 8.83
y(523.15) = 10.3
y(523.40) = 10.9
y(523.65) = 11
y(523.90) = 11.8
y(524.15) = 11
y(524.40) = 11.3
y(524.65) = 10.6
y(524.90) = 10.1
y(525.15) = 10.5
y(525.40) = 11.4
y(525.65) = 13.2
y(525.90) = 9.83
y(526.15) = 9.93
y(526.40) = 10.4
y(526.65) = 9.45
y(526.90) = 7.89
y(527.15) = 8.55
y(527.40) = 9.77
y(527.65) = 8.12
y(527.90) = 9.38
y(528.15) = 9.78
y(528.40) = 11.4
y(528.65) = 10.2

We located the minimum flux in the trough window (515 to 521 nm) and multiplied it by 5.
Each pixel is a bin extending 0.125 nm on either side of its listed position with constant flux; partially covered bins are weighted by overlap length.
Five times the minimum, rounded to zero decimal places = 31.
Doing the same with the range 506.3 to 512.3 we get 34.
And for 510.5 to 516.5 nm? 34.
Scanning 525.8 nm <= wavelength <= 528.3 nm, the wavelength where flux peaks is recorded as 526.40 nm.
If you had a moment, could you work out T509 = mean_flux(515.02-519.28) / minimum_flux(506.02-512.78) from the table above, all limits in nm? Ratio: 1.25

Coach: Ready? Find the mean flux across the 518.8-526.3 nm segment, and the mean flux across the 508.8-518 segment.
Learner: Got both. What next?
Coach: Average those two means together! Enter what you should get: 9.6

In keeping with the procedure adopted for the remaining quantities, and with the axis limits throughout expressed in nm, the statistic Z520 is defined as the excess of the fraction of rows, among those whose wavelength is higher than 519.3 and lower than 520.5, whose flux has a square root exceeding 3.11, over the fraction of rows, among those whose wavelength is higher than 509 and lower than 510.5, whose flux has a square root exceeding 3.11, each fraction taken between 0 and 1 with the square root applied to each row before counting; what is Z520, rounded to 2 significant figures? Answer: 0.10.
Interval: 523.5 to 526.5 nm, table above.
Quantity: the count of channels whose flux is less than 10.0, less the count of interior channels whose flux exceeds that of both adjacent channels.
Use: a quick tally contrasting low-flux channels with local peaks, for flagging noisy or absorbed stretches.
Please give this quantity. -1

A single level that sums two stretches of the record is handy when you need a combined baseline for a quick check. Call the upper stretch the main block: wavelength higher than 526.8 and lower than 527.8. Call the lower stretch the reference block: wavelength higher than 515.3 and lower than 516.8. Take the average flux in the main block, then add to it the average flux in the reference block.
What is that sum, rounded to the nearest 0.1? 17.4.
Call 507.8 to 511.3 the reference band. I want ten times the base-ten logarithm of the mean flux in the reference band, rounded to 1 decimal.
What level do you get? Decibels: 9.7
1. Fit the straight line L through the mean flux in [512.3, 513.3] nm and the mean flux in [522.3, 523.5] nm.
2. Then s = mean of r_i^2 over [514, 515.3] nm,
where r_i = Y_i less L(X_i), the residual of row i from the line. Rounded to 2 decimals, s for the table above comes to 0.37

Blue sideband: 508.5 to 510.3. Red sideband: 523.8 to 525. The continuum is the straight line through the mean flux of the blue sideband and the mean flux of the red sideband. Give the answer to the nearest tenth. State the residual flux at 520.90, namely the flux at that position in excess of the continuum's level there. -1.9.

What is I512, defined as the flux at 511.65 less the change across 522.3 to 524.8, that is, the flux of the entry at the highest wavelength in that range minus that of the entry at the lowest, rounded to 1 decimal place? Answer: 9.1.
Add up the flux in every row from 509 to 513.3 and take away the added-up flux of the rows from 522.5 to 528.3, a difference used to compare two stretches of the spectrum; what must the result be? -76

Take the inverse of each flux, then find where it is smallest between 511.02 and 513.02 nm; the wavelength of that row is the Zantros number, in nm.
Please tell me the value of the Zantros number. 511.15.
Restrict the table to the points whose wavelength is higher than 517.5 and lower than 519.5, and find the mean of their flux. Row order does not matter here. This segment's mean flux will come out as 8.5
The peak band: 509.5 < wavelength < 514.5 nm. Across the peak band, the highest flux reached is 10.5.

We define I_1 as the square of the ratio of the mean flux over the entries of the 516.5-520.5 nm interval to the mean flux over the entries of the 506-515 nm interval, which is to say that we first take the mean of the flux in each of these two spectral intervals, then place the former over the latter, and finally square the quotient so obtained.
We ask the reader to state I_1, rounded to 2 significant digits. 0.87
